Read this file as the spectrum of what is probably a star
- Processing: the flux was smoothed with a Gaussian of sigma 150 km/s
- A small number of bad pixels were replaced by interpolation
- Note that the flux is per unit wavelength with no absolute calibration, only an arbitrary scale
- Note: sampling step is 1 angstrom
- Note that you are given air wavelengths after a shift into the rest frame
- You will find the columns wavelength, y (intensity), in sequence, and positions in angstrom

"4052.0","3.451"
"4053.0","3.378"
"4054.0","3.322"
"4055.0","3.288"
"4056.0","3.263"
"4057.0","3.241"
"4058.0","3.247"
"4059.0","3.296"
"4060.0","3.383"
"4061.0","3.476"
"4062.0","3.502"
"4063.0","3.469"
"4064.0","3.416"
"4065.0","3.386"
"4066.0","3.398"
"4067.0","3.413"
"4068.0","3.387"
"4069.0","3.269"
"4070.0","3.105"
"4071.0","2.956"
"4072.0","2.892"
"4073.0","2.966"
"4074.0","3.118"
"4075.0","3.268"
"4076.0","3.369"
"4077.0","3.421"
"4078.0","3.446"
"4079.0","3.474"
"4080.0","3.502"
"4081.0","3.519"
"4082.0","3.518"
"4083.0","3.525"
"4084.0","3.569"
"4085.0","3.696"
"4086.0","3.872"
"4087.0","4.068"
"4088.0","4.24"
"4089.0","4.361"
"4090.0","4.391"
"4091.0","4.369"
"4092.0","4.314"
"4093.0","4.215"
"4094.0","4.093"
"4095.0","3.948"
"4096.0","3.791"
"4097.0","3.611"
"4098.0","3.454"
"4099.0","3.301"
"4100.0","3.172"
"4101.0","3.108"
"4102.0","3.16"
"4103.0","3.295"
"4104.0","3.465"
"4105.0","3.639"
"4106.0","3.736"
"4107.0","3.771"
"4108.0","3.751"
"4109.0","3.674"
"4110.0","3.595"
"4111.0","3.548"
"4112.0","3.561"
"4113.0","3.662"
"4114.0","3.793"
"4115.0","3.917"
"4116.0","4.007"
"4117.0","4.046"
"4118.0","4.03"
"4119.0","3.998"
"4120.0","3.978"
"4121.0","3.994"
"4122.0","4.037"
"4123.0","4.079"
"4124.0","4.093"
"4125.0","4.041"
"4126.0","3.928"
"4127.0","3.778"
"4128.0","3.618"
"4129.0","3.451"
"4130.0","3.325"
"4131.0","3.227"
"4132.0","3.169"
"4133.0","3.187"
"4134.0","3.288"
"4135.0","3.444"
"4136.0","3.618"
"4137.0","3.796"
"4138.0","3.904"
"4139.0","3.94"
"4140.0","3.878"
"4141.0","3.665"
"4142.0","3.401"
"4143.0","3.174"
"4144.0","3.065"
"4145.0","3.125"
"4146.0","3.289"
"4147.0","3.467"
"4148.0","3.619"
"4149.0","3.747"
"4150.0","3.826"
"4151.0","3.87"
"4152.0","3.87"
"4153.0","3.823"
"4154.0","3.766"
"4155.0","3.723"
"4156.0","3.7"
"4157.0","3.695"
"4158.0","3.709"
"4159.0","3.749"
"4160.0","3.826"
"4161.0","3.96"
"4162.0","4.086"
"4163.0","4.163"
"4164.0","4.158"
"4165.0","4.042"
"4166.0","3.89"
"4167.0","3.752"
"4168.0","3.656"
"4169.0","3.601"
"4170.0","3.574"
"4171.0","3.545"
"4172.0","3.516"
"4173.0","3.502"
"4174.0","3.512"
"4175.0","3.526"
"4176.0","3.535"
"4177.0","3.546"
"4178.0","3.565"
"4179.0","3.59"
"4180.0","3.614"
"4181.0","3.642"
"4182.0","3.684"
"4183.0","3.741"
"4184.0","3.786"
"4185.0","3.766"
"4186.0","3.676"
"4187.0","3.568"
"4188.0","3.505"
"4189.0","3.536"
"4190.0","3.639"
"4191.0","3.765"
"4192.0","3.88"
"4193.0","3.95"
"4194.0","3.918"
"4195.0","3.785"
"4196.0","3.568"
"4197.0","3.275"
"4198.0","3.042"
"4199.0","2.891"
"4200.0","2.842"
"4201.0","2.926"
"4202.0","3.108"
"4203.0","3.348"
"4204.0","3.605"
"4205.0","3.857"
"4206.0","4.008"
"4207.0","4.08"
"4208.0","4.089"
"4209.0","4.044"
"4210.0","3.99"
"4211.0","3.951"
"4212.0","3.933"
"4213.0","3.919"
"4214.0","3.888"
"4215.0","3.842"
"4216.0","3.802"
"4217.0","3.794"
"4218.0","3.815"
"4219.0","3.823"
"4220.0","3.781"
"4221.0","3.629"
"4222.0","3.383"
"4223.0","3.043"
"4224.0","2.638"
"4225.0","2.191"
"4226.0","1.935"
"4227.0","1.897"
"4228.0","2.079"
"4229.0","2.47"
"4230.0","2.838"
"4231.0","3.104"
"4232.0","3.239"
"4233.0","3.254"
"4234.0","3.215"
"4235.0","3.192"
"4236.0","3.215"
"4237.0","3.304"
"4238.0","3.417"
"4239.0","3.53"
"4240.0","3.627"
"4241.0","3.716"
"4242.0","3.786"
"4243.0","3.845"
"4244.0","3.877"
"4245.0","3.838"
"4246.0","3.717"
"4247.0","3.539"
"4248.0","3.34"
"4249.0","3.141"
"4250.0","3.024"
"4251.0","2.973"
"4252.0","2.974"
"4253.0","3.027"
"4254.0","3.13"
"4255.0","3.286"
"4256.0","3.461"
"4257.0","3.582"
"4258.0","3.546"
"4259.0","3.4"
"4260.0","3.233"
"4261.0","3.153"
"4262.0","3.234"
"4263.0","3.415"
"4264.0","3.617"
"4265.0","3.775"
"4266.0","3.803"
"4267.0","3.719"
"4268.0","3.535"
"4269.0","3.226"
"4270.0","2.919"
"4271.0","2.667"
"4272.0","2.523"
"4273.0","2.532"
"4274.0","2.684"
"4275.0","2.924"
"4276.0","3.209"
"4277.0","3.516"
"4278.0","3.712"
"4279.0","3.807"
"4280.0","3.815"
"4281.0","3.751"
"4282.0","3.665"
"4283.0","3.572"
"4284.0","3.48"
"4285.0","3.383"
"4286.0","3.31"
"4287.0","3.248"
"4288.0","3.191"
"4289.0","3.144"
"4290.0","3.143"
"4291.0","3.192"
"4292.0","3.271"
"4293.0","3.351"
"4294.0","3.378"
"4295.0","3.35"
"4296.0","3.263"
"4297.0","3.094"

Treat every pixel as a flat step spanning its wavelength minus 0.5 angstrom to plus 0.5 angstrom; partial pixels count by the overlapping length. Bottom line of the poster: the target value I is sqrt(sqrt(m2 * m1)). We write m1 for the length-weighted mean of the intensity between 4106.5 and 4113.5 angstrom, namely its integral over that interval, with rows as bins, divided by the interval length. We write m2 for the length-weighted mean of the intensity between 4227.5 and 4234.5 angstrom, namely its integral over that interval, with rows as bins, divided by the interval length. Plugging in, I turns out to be 1.80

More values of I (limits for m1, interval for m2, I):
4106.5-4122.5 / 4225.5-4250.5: 1.87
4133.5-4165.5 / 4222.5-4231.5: 1.74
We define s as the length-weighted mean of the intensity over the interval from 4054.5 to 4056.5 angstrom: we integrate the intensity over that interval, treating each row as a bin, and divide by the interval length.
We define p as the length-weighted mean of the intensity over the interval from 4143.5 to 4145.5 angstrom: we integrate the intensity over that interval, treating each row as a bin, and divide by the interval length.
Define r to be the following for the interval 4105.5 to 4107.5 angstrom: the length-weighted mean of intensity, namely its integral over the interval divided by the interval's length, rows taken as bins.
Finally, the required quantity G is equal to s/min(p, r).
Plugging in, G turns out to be 1.06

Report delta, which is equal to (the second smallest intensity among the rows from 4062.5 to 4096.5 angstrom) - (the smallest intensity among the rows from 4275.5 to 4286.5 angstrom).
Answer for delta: -0.3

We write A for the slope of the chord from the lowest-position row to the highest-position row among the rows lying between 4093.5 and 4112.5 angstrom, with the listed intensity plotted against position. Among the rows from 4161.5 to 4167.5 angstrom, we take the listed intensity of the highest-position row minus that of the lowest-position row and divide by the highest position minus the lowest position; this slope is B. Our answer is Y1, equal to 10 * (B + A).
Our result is -1.0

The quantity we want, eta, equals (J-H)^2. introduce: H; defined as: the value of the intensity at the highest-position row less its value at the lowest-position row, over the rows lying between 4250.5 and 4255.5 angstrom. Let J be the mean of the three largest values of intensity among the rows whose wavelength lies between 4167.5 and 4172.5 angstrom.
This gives 10.9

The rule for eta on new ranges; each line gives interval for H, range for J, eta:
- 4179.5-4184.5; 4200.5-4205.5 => 11.8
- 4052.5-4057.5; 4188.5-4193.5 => 16.0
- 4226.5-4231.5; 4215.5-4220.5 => 6.8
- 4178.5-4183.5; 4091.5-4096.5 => 16.5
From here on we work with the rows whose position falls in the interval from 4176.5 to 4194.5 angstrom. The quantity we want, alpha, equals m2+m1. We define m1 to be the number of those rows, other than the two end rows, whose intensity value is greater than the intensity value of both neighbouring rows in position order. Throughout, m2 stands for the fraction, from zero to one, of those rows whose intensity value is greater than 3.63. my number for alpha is 2.6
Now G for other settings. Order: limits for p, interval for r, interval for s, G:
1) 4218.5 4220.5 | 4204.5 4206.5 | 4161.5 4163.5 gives 1.08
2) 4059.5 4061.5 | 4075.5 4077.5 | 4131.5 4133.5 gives 0.94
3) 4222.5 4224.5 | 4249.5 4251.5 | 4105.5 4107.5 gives 1.32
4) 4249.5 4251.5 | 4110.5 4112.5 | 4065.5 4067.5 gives 1.14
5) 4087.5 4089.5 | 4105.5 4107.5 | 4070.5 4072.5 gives 0.78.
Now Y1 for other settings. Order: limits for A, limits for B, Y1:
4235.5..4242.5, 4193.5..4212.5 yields 1.0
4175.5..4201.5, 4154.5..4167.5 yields -0.2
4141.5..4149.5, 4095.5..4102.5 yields -0.6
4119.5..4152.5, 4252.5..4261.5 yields 0.1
